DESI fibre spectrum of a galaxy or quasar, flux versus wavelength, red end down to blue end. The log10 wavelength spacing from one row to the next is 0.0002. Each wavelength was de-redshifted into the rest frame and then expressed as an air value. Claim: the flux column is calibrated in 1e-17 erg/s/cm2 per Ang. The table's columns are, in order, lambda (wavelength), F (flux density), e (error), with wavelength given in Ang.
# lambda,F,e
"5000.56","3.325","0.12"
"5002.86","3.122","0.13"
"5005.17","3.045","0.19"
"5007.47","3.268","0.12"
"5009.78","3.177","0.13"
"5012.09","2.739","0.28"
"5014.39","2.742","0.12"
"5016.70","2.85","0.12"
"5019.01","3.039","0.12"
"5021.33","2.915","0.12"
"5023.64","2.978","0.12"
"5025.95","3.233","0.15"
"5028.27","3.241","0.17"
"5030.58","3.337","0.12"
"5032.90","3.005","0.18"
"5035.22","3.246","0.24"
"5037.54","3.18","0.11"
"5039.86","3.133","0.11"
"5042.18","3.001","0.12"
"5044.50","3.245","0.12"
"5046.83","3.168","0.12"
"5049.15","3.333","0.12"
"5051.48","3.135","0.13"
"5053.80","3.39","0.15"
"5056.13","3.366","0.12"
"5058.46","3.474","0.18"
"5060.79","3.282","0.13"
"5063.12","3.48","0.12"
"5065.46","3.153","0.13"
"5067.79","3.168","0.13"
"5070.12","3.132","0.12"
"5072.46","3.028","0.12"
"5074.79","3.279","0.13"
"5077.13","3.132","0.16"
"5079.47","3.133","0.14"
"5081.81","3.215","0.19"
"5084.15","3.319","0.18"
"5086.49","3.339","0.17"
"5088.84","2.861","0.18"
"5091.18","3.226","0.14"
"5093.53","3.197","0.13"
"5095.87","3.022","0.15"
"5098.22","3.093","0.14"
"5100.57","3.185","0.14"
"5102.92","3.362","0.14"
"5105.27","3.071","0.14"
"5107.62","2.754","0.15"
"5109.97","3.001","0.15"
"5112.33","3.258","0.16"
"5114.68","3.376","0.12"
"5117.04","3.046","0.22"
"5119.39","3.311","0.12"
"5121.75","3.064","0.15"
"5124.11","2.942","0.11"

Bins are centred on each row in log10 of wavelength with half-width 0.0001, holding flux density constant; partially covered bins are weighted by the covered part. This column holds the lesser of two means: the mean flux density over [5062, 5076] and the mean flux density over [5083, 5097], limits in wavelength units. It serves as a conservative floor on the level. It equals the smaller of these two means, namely 3.16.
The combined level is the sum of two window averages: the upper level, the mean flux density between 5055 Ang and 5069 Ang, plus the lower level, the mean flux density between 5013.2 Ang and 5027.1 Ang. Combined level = 6.28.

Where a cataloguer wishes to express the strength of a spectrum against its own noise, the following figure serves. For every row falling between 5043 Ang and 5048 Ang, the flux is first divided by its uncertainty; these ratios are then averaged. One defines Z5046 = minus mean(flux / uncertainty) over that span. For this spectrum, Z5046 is -27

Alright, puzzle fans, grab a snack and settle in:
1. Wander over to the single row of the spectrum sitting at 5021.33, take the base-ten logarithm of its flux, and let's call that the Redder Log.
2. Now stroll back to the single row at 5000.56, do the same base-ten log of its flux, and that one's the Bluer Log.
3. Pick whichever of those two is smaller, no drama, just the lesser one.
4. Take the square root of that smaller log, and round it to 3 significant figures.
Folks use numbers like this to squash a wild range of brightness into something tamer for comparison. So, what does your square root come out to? 0.682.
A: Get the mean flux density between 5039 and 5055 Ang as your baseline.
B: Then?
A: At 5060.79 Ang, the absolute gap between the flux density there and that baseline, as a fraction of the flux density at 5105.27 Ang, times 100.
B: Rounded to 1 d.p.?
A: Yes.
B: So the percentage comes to 2.6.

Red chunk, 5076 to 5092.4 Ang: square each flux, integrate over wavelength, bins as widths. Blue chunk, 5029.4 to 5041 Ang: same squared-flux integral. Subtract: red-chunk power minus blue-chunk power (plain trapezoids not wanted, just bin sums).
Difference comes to 48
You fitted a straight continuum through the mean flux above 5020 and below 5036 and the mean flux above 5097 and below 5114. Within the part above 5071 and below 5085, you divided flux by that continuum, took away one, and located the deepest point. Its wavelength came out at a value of 5072.46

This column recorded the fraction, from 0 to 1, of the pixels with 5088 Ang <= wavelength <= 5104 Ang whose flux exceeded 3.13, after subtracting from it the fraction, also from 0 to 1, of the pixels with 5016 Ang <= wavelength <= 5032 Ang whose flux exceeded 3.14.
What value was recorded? 0.14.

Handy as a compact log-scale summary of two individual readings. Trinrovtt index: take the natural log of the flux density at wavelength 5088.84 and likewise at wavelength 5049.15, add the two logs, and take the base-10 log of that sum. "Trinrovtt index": 0.353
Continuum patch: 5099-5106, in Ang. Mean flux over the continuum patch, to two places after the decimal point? 3.21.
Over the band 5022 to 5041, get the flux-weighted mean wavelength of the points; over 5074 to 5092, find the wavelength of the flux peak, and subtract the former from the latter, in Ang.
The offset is 54.7 Ang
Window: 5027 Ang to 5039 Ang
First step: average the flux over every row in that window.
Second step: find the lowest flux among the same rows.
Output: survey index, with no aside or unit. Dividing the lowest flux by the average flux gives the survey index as 0.939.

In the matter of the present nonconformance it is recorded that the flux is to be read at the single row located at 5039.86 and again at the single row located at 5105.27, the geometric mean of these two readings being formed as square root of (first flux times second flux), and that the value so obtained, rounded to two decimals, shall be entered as 3.10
